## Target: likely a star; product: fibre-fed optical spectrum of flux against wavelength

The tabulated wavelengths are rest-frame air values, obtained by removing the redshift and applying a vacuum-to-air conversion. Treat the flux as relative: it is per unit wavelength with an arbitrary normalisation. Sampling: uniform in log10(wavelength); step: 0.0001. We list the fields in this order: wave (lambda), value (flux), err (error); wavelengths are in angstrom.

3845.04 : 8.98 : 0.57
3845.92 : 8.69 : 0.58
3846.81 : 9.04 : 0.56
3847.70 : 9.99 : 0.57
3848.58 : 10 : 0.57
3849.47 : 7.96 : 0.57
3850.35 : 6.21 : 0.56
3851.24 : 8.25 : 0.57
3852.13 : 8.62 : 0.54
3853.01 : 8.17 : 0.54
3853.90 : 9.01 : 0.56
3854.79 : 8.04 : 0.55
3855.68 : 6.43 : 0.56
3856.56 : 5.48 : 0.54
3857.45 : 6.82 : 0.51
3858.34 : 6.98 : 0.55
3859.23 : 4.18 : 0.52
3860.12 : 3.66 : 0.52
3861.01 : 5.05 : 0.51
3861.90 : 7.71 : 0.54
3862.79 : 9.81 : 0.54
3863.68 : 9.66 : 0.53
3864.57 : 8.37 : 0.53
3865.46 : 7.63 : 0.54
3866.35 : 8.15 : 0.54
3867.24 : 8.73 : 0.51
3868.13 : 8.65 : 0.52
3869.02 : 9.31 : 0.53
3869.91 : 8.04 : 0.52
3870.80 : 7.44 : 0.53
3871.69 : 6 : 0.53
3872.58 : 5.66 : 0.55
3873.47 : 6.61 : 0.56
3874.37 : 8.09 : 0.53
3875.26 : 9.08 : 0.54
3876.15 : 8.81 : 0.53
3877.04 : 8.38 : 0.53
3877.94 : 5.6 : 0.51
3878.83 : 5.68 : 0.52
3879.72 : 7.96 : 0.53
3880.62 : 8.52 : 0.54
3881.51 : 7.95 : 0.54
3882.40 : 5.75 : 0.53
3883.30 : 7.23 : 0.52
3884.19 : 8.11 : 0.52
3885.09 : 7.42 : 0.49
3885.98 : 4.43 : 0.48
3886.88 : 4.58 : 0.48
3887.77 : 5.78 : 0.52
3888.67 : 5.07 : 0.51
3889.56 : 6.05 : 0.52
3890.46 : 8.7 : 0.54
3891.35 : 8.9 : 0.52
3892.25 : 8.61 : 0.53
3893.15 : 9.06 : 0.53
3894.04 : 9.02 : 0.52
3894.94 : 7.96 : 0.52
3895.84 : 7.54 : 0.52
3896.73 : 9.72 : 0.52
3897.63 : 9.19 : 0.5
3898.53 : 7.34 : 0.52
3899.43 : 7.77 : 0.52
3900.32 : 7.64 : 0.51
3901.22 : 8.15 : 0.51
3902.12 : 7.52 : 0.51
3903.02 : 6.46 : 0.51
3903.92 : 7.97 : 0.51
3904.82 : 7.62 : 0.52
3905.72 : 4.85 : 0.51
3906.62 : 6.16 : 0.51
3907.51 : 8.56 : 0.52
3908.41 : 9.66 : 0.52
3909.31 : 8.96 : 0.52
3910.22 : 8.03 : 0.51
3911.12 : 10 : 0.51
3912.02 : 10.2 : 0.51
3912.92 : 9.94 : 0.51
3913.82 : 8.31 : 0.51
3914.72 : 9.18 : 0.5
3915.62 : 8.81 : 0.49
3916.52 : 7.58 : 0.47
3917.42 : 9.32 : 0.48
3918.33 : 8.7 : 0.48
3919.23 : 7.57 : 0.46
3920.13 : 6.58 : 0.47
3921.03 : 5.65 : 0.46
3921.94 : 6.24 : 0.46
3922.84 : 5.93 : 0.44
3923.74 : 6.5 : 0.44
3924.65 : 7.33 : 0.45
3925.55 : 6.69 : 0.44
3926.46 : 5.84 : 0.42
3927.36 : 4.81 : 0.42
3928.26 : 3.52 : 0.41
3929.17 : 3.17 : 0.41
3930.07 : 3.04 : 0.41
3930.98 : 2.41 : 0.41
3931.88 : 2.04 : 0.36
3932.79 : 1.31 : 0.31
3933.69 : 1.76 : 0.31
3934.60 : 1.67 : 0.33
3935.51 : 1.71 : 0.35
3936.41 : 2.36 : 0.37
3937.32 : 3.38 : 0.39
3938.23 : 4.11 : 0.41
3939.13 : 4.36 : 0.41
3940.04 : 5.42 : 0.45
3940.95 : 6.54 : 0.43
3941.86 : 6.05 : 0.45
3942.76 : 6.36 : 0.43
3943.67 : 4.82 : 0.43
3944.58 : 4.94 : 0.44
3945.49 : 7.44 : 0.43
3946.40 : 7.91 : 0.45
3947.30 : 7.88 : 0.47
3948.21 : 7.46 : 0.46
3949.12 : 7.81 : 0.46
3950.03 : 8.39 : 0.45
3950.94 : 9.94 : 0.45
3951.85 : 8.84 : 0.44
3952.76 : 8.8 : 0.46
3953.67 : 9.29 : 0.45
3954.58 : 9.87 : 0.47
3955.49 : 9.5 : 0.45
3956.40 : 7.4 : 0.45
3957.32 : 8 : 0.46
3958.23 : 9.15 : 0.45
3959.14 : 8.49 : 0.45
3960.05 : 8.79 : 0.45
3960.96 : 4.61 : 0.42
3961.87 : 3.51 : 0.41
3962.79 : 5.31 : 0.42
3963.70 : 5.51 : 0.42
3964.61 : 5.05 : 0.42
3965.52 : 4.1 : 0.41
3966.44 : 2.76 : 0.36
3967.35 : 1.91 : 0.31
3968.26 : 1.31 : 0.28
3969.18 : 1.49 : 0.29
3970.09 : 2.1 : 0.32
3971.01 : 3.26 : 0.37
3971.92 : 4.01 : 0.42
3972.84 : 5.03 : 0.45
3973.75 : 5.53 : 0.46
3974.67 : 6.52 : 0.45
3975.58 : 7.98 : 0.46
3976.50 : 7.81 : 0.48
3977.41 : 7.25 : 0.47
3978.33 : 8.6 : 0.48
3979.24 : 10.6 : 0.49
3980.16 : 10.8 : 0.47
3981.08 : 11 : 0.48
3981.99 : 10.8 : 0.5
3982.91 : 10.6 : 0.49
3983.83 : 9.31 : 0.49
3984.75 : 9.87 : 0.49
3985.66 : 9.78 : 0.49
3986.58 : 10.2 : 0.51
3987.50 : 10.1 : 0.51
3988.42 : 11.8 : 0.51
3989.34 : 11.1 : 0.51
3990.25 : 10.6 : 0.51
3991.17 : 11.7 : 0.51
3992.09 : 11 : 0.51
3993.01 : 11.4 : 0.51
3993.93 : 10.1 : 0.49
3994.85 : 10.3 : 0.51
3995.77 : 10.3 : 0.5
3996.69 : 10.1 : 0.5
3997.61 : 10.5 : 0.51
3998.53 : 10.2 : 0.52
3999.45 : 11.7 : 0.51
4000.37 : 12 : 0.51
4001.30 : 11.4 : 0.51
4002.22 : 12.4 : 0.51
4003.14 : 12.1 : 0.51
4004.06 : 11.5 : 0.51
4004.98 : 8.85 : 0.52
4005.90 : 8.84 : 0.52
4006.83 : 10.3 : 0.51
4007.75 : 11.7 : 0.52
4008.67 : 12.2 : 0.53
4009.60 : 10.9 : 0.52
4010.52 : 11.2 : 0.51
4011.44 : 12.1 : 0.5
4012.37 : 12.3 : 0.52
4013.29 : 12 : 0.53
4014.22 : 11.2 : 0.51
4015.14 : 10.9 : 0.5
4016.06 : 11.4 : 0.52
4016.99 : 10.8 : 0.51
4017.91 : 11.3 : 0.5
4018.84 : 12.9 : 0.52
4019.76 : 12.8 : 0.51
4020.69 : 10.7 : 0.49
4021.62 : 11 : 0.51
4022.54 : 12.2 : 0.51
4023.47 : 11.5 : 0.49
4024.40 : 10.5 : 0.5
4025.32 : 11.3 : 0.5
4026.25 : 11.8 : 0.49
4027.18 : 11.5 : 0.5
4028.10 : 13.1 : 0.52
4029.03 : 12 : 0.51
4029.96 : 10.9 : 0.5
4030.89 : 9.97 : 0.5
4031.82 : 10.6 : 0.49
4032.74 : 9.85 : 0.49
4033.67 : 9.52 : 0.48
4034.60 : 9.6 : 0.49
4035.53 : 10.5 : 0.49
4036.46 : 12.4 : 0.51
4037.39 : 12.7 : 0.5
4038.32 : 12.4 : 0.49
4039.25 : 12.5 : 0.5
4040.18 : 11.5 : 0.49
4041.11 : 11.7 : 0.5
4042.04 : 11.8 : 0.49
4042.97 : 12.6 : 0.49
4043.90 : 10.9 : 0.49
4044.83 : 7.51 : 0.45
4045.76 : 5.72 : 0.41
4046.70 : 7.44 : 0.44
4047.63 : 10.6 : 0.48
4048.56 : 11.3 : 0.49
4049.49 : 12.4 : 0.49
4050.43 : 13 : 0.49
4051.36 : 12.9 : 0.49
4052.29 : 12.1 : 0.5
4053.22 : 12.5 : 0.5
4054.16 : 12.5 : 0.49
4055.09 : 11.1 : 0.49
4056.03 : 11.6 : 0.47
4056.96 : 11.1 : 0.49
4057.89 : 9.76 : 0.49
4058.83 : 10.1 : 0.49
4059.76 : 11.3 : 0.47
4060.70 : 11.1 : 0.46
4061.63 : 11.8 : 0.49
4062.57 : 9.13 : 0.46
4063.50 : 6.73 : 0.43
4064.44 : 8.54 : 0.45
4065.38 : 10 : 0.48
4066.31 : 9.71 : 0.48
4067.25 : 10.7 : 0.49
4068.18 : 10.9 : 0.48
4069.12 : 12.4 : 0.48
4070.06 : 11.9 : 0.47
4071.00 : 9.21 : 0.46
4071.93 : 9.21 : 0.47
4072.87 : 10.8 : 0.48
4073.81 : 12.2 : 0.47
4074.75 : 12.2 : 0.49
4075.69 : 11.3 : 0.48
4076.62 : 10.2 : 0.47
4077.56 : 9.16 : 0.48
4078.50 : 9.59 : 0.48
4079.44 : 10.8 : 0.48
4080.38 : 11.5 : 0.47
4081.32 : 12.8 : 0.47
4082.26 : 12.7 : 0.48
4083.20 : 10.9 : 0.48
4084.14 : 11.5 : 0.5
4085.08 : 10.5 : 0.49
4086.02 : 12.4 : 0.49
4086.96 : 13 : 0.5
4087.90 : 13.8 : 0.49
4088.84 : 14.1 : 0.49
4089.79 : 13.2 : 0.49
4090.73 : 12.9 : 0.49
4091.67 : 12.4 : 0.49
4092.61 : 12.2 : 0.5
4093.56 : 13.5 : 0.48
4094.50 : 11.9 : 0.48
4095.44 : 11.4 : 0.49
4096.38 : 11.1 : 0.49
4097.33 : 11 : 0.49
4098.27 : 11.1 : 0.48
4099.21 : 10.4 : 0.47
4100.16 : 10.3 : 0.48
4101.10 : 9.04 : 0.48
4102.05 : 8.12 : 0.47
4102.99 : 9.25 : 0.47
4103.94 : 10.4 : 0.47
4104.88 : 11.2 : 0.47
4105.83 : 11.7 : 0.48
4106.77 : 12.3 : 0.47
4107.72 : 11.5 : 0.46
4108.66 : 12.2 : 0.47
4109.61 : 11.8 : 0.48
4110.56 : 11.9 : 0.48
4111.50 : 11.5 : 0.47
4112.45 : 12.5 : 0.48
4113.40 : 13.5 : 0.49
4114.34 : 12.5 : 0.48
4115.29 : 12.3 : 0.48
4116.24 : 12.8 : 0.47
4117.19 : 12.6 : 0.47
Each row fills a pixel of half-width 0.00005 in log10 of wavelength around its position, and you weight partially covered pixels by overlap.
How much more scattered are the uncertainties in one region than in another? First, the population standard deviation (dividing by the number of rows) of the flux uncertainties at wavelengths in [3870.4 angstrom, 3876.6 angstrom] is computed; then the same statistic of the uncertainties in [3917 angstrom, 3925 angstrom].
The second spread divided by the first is 1.3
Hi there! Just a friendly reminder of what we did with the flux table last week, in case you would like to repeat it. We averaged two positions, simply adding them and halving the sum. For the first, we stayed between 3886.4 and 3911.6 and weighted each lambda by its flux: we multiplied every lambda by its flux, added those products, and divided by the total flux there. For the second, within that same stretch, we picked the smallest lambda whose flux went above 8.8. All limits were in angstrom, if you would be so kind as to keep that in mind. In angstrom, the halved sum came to 3895.4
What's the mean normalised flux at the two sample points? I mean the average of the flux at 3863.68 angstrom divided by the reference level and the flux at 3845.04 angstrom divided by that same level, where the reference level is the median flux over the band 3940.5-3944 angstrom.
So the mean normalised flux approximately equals 1.5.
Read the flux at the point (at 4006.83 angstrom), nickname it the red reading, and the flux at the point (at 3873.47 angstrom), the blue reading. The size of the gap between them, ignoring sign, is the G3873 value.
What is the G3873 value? 3.7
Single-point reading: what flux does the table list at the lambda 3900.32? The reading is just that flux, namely 7.64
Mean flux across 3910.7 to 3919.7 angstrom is 9.0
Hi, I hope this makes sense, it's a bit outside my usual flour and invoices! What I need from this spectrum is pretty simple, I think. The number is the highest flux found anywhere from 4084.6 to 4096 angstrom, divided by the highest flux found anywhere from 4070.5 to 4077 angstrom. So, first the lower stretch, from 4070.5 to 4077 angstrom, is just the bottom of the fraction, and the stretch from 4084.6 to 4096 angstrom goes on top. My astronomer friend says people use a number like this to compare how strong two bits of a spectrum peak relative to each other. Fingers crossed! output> 1.16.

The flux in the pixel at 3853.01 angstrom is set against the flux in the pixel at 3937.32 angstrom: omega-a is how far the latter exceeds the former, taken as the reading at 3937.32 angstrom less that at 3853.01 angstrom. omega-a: -4.8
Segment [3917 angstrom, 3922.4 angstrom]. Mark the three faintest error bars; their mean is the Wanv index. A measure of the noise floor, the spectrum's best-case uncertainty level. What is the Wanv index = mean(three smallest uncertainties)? 0.46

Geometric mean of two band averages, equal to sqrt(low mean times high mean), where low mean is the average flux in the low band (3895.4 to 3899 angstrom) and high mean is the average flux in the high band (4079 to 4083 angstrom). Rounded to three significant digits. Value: 10.0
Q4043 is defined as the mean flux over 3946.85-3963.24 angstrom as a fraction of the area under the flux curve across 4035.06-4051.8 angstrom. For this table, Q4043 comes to 0.043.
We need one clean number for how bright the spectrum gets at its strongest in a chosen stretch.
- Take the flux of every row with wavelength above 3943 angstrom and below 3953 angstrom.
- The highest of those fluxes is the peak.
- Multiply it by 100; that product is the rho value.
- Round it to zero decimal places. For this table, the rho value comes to 994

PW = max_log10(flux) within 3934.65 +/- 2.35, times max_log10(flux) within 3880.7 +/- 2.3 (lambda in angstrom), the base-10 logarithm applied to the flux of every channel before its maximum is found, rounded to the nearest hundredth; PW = 0.35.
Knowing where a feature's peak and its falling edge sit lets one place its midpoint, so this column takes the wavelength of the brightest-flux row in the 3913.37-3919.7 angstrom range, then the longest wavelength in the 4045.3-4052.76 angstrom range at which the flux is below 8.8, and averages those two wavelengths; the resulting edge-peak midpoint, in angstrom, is 3982.1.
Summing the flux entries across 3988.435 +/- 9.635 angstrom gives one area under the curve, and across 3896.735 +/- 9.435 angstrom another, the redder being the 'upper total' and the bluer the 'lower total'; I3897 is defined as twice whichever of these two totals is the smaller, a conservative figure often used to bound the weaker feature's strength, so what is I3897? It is 322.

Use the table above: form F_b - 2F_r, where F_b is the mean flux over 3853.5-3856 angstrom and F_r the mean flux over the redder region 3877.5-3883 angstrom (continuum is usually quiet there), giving -6.0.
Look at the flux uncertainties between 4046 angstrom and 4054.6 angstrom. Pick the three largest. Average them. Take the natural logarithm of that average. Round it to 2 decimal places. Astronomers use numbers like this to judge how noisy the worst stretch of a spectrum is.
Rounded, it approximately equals -0.70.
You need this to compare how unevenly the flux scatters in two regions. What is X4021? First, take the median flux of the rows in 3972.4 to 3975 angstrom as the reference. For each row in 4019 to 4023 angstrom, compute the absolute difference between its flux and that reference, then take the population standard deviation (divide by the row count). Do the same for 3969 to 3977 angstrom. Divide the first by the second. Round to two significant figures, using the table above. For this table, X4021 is 0.69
